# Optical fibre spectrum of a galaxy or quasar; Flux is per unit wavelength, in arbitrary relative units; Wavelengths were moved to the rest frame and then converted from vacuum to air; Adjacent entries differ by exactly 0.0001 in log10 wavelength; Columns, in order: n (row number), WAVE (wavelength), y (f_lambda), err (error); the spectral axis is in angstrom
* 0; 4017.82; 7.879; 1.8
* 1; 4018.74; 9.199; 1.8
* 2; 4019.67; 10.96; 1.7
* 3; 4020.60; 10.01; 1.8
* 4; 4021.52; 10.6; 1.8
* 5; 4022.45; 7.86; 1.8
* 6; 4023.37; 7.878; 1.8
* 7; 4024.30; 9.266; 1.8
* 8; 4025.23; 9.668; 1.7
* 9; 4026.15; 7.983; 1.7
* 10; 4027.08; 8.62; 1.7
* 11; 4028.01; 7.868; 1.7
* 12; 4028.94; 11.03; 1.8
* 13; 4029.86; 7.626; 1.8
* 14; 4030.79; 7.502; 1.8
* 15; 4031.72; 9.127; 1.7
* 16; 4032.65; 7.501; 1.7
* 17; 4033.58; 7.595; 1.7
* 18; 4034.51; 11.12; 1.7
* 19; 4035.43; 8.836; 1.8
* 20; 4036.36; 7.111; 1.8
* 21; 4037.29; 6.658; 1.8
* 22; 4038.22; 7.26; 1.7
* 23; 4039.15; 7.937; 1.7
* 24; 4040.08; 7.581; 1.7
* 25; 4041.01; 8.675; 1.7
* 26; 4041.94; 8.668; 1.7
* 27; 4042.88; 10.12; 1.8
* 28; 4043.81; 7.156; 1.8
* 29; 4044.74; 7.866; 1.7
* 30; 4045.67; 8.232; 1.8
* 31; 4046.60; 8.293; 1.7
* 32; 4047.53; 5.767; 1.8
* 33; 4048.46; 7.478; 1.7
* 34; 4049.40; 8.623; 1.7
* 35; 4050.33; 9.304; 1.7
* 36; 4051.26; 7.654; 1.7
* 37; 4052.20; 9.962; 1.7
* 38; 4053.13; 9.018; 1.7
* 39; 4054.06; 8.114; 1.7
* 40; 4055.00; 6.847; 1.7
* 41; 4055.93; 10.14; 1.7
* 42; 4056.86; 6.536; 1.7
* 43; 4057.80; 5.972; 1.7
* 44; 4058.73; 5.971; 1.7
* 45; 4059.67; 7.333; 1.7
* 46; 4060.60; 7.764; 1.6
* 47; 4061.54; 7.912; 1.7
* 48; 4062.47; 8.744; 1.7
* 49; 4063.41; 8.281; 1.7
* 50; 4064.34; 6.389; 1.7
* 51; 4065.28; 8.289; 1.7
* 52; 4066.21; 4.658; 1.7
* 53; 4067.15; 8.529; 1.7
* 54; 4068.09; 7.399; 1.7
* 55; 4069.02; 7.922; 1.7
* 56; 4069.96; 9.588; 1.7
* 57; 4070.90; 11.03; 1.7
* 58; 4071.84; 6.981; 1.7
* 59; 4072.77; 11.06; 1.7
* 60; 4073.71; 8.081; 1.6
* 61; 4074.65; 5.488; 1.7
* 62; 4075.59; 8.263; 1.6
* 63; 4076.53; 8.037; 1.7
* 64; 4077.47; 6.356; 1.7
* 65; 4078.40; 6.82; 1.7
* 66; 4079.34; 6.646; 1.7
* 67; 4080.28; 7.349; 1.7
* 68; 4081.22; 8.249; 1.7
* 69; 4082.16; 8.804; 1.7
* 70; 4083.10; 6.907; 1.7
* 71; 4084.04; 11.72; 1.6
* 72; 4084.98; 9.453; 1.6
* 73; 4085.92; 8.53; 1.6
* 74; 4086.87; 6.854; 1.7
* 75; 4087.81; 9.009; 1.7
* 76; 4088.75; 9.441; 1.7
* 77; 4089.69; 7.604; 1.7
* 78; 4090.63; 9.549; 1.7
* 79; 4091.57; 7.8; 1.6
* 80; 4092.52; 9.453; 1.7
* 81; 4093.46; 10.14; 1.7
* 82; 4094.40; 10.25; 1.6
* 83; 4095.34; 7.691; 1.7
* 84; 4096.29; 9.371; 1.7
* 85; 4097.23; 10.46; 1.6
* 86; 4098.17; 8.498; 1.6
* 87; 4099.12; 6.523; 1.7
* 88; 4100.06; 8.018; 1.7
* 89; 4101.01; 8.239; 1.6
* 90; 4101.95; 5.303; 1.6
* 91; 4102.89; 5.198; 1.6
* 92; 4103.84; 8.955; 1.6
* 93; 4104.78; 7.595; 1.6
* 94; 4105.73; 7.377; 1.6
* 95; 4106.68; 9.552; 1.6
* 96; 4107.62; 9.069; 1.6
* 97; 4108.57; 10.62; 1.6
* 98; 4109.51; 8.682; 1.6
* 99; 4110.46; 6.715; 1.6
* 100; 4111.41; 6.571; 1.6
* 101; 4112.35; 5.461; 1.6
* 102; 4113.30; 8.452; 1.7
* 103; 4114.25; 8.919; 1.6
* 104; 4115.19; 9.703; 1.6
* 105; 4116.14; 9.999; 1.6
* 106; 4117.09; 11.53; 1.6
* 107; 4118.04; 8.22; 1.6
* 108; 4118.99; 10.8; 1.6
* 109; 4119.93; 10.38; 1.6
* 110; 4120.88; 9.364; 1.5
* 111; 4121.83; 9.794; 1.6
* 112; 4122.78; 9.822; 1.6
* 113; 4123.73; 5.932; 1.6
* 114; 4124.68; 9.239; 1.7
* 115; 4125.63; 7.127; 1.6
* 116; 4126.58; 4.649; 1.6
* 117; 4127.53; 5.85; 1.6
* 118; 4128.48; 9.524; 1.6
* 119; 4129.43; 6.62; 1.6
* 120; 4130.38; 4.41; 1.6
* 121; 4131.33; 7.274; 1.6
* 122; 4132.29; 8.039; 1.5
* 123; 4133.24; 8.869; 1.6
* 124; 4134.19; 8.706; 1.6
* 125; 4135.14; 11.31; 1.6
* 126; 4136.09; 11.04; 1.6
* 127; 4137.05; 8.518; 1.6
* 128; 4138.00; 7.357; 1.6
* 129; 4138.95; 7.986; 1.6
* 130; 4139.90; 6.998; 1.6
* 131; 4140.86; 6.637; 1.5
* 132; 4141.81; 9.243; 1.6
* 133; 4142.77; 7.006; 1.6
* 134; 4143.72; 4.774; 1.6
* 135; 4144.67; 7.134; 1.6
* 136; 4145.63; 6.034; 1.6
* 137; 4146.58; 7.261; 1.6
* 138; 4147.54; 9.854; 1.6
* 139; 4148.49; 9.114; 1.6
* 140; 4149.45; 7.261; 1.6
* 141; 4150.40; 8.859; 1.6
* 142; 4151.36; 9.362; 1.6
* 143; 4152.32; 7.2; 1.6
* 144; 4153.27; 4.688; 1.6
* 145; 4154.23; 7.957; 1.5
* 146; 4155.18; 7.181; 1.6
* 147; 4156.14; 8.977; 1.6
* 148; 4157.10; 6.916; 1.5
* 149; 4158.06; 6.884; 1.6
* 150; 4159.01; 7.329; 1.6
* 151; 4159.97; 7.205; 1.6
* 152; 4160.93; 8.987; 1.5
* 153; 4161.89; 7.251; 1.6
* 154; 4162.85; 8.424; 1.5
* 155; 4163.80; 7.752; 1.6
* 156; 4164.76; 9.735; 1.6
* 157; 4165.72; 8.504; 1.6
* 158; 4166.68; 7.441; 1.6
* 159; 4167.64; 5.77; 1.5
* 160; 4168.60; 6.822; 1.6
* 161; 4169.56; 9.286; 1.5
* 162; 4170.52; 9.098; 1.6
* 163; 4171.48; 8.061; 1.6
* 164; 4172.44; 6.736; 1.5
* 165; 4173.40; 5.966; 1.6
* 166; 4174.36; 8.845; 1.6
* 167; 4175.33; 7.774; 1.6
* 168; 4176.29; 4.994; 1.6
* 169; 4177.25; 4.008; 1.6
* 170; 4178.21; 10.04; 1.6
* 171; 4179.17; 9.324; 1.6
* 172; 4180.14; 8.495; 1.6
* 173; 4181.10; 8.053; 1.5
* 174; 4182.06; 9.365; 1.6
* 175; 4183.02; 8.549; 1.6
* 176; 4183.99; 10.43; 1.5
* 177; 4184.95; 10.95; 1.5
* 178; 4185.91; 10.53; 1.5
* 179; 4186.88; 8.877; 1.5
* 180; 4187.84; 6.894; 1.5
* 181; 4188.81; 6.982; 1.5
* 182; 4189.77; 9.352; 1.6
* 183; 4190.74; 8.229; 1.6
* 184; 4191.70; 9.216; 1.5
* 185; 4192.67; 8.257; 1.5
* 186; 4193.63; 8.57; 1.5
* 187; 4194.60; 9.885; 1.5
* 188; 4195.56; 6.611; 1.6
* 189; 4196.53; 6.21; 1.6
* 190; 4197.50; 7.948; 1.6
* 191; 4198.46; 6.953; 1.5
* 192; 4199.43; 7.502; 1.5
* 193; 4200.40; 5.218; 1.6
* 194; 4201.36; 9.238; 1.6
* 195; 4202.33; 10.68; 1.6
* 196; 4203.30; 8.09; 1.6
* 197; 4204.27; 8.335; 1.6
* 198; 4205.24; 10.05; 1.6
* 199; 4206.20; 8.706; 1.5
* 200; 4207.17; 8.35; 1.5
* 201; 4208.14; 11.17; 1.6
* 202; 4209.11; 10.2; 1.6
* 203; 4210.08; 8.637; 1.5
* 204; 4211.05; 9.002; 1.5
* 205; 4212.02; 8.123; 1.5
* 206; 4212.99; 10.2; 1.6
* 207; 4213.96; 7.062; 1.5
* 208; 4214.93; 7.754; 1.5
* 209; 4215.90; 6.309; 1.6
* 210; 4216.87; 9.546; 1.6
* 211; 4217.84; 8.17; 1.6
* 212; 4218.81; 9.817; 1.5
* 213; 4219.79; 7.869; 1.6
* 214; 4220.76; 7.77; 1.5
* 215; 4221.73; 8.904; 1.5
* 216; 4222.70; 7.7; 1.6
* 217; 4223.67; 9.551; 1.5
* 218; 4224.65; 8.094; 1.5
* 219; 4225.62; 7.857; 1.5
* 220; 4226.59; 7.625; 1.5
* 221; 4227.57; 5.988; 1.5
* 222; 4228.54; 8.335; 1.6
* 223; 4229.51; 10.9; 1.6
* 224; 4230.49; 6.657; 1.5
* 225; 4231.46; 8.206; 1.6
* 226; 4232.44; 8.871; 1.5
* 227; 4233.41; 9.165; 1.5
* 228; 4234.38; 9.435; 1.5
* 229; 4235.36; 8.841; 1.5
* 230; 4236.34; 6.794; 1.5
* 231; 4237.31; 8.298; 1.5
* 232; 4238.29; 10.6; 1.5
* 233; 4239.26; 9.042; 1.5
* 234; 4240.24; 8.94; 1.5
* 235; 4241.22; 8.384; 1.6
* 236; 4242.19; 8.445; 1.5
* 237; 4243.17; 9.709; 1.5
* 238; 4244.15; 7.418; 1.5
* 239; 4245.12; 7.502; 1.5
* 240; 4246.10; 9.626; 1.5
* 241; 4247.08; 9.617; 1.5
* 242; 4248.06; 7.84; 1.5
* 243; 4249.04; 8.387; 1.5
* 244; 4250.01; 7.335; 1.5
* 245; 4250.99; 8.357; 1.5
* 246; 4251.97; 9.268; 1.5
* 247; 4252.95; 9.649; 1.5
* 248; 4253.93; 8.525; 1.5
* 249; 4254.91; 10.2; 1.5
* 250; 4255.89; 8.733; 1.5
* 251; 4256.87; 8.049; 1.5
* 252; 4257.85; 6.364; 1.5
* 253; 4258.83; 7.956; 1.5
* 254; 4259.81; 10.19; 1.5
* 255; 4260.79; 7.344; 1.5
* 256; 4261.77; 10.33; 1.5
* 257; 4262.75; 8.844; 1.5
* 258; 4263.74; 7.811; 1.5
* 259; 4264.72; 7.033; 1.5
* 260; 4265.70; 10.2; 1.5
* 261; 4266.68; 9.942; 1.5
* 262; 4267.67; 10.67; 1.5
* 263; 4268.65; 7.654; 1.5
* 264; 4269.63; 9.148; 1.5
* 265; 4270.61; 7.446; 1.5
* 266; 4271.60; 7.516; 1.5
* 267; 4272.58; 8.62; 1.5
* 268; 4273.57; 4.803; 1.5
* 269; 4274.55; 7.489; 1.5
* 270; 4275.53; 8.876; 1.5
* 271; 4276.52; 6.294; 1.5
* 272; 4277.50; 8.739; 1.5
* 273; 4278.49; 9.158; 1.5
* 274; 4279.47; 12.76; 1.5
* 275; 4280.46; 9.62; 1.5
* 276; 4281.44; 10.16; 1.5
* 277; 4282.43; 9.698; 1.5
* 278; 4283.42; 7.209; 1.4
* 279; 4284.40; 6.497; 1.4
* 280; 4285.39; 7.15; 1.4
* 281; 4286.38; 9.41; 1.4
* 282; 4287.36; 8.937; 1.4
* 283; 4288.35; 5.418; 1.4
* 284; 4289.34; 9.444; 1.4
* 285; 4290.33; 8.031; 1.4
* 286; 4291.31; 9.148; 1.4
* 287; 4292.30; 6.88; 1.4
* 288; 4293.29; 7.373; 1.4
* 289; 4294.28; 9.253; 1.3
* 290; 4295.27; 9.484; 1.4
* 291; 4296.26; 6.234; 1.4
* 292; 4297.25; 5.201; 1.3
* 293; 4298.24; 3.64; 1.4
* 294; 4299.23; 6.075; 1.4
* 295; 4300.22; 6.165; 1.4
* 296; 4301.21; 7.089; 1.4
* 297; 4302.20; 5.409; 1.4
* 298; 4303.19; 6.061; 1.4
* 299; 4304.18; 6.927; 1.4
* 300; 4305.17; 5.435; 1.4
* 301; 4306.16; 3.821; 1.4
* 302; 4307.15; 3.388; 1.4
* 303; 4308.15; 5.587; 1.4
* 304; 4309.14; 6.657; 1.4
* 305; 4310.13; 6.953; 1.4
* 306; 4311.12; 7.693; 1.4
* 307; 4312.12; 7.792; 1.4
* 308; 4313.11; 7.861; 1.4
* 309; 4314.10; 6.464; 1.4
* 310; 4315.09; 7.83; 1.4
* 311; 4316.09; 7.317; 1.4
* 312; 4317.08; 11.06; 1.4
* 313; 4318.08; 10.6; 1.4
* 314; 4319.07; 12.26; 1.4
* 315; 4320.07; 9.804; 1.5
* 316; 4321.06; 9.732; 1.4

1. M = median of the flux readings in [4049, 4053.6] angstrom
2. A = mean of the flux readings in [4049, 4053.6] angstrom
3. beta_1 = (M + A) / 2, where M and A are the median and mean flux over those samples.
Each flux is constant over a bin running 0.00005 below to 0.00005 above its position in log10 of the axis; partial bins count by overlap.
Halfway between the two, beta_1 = 9.0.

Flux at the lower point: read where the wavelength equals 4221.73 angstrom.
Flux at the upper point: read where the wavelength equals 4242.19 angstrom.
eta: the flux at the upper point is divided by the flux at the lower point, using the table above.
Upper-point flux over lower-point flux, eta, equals 0.95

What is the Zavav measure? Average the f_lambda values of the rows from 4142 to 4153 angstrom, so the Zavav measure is 7.6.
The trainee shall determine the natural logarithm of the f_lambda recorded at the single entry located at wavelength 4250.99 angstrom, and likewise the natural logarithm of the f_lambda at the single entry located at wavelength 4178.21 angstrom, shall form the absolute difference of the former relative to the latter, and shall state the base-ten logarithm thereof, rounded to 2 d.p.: -0.74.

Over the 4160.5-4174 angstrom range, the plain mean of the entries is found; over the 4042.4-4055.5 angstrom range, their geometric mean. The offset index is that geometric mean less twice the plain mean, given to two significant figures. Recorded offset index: -7.6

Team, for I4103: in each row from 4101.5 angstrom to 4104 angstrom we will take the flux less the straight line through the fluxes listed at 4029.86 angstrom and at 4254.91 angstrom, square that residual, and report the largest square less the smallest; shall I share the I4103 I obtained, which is 10.4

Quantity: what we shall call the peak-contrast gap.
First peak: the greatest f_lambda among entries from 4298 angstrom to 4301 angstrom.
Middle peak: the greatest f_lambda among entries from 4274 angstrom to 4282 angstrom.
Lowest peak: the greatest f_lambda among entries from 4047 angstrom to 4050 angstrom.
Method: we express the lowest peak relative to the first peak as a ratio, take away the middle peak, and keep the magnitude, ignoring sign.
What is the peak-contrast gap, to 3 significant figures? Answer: 11.4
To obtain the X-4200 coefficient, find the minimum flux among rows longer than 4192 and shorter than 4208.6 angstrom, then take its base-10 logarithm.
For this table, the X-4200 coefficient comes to 0.72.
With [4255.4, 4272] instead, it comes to 0.80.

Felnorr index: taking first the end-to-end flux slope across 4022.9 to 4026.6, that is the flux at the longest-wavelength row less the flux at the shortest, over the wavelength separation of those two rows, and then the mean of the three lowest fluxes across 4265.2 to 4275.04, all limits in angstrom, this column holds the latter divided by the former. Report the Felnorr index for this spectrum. 174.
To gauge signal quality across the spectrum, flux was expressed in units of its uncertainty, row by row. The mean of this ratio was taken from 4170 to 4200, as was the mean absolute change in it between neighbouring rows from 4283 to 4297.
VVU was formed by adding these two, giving 6.5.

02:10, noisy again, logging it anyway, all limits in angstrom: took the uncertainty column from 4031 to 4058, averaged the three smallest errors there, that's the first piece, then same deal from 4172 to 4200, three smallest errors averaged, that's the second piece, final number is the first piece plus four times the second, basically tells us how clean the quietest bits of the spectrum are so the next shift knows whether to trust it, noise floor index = 7.70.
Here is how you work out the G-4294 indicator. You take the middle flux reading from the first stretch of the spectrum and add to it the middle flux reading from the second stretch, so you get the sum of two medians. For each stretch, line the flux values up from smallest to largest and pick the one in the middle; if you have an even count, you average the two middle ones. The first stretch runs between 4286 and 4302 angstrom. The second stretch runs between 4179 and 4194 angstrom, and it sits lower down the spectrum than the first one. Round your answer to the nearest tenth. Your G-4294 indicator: 16.0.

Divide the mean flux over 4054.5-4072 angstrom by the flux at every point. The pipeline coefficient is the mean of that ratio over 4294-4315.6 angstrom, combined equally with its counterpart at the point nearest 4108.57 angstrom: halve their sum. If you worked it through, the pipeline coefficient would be 1.01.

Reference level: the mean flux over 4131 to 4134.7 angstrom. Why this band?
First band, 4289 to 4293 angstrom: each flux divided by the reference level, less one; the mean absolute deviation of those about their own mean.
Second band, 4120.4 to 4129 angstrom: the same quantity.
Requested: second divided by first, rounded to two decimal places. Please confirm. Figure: 1.96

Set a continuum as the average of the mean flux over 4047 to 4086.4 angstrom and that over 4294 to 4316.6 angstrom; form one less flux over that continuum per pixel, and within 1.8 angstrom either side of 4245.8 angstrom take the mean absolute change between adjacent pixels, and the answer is 0.10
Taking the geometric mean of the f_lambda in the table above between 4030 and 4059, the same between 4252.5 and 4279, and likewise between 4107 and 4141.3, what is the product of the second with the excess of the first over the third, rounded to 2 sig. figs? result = -1.6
